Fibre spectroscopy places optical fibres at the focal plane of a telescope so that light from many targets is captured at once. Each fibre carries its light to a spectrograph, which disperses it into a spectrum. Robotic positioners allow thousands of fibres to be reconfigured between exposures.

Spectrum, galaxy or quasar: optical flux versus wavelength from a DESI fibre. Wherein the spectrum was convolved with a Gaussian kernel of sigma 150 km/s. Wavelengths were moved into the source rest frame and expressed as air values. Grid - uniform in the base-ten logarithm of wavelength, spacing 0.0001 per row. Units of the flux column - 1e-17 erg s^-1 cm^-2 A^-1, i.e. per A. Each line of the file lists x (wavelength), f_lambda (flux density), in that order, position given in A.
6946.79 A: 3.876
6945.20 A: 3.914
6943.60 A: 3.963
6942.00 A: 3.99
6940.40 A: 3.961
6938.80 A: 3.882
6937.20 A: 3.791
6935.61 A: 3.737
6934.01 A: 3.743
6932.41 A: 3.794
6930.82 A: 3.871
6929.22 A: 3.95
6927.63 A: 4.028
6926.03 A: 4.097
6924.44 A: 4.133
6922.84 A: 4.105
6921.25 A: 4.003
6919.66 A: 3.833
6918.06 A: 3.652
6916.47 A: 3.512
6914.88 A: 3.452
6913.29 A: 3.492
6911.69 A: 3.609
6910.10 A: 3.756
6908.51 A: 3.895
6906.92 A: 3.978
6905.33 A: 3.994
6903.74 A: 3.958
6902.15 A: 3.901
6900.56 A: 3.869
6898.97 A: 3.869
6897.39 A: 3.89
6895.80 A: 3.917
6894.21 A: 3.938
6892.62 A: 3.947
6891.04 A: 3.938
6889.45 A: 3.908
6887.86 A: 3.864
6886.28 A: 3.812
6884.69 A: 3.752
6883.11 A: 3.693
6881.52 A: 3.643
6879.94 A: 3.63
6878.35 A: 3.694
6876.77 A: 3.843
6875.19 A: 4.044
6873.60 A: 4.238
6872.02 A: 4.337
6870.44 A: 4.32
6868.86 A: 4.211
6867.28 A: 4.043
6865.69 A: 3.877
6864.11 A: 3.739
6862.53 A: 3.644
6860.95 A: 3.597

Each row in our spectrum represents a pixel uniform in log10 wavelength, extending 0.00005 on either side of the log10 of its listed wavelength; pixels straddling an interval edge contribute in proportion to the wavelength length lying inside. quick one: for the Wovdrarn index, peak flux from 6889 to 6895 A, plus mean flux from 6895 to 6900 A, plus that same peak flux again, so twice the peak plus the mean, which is 11.8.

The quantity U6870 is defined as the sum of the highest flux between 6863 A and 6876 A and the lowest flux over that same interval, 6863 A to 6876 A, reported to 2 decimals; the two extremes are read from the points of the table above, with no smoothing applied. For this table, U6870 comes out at 8.08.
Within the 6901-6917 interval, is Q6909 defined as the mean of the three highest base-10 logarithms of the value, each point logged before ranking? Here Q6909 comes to 0.600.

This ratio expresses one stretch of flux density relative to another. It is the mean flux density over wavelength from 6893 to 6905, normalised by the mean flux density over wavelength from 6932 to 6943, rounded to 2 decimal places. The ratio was 1.02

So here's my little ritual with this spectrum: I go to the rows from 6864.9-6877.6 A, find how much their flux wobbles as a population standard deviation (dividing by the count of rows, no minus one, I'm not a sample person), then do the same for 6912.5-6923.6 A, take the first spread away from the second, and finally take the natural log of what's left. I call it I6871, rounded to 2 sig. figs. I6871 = -2.8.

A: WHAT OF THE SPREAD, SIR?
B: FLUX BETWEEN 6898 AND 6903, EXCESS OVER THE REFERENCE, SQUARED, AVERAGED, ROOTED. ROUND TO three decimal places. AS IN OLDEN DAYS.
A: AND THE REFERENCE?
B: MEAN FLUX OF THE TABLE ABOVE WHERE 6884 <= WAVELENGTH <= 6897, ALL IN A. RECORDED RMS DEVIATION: 0.016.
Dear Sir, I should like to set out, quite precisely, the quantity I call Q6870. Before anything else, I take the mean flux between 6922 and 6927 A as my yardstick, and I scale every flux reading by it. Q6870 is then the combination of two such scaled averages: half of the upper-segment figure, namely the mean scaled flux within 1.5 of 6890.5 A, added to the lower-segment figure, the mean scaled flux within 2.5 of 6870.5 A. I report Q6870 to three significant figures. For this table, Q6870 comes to 1.52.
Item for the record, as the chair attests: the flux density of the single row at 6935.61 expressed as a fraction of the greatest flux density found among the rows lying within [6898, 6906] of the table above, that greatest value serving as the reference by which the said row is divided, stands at 0.94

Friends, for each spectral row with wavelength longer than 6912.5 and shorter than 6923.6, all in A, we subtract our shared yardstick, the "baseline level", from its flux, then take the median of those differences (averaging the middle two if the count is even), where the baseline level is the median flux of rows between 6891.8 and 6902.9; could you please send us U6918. -0.25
